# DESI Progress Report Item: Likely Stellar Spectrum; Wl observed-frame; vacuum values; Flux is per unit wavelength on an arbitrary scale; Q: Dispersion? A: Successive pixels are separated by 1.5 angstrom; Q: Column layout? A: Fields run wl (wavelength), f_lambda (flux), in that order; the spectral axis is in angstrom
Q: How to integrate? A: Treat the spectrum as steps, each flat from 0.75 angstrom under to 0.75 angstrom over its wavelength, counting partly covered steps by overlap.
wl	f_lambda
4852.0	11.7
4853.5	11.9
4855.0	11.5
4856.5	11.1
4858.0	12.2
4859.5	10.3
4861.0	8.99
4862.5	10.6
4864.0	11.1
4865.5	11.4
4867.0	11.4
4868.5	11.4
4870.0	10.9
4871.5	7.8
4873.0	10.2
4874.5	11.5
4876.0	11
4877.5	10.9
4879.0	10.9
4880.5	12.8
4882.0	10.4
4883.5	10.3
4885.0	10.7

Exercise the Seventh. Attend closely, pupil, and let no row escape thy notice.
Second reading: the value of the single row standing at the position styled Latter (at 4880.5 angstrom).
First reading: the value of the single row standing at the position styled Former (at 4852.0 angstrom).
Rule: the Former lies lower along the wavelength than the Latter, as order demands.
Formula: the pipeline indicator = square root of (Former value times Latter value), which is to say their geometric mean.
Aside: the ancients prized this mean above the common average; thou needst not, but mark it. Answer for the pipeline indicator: 12.2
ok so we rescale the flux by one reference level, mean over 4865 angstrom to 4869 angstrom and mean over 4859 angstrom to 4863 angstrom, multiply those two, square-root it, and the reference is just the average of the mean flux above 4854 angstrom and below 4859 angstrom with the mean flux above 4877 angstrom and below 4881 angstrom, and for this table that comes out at 0.92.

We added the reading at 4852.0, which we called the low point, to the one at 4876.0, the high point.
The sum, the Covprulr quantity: 22.7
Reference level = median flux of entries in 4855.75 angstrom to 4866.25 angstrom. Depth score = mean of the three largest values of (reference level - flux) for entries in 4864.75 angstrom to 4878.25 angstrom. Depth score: 1.47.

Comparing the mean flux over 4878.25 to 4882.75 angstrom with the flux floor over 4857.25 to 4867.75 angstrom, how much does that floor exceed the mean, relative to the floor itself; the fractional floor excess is -0.26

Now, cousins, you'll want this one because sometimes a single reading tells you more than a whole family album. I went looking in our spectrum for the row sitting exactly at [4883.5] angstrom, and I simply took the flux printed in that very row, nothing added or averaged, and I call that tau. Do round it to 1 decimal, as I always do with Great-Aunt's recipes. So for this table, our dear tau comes 10.3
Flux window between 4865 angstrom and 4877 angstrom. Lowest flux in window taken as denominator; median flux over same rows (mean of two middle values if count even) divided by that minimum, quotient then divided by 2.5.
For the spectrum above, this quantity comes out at 0.57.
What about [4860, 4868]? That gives 0.49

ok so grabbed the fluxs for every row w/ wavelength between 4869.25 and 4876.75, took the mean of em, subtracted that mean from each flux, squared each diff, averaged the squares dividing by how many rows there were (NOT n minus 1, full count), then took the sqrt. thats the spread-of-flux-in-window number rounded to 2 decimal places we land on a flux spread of 1.31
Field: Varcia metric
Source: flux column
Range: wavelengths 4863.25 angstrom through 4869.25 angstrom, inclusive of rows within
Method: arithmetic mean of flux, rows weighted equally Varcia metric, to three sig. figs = 11.3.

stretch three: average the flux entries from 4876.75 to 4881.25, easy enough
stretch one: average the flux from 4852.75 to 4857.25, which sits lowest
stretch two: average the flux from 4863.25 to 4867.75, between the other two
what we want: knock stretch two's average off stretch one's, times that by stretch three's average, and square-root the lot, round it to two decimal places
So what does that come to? 1.52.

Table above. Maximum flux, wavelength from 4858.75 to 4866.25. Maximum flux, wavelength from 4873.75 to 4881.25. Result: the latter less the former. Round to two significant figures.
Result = 1.4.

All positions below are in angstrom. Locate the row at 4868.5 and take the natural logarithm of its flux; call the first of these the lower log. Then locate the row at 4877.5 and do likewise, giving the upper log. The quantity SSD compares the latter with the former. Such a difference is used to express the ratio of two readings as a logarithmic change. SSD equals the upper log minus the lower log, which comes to -0.04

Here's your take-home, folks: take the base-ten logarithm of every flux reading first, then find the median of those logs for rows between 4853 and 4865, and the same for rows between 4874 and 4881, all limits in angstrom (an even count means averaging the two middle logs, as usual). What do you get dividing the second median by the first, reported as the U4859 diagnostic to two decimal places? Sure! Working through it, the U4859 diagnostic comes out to 1.00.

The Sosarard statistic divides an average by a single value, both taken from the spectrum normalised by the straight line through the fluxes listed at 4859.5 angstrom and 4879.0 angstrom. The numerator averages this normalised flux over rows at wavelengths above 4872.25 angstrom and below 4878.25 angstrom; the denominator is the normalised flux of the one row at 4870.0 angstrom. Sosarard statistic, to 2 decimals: 0.98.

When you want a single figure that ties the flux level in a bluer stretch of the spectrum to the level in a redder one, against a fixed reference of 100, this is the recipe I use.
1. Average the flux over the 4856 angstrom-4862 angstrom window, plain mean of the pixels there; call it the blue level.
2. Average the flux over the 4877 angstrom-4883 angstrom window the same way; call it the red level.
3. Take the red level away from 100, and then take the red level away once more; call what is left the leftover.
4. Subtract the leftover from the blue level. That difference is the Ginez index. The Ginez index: -66.9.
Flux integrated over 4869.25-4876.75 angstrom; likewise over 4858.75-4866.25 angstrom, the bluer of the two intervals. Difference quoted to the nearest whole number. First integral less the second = -1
